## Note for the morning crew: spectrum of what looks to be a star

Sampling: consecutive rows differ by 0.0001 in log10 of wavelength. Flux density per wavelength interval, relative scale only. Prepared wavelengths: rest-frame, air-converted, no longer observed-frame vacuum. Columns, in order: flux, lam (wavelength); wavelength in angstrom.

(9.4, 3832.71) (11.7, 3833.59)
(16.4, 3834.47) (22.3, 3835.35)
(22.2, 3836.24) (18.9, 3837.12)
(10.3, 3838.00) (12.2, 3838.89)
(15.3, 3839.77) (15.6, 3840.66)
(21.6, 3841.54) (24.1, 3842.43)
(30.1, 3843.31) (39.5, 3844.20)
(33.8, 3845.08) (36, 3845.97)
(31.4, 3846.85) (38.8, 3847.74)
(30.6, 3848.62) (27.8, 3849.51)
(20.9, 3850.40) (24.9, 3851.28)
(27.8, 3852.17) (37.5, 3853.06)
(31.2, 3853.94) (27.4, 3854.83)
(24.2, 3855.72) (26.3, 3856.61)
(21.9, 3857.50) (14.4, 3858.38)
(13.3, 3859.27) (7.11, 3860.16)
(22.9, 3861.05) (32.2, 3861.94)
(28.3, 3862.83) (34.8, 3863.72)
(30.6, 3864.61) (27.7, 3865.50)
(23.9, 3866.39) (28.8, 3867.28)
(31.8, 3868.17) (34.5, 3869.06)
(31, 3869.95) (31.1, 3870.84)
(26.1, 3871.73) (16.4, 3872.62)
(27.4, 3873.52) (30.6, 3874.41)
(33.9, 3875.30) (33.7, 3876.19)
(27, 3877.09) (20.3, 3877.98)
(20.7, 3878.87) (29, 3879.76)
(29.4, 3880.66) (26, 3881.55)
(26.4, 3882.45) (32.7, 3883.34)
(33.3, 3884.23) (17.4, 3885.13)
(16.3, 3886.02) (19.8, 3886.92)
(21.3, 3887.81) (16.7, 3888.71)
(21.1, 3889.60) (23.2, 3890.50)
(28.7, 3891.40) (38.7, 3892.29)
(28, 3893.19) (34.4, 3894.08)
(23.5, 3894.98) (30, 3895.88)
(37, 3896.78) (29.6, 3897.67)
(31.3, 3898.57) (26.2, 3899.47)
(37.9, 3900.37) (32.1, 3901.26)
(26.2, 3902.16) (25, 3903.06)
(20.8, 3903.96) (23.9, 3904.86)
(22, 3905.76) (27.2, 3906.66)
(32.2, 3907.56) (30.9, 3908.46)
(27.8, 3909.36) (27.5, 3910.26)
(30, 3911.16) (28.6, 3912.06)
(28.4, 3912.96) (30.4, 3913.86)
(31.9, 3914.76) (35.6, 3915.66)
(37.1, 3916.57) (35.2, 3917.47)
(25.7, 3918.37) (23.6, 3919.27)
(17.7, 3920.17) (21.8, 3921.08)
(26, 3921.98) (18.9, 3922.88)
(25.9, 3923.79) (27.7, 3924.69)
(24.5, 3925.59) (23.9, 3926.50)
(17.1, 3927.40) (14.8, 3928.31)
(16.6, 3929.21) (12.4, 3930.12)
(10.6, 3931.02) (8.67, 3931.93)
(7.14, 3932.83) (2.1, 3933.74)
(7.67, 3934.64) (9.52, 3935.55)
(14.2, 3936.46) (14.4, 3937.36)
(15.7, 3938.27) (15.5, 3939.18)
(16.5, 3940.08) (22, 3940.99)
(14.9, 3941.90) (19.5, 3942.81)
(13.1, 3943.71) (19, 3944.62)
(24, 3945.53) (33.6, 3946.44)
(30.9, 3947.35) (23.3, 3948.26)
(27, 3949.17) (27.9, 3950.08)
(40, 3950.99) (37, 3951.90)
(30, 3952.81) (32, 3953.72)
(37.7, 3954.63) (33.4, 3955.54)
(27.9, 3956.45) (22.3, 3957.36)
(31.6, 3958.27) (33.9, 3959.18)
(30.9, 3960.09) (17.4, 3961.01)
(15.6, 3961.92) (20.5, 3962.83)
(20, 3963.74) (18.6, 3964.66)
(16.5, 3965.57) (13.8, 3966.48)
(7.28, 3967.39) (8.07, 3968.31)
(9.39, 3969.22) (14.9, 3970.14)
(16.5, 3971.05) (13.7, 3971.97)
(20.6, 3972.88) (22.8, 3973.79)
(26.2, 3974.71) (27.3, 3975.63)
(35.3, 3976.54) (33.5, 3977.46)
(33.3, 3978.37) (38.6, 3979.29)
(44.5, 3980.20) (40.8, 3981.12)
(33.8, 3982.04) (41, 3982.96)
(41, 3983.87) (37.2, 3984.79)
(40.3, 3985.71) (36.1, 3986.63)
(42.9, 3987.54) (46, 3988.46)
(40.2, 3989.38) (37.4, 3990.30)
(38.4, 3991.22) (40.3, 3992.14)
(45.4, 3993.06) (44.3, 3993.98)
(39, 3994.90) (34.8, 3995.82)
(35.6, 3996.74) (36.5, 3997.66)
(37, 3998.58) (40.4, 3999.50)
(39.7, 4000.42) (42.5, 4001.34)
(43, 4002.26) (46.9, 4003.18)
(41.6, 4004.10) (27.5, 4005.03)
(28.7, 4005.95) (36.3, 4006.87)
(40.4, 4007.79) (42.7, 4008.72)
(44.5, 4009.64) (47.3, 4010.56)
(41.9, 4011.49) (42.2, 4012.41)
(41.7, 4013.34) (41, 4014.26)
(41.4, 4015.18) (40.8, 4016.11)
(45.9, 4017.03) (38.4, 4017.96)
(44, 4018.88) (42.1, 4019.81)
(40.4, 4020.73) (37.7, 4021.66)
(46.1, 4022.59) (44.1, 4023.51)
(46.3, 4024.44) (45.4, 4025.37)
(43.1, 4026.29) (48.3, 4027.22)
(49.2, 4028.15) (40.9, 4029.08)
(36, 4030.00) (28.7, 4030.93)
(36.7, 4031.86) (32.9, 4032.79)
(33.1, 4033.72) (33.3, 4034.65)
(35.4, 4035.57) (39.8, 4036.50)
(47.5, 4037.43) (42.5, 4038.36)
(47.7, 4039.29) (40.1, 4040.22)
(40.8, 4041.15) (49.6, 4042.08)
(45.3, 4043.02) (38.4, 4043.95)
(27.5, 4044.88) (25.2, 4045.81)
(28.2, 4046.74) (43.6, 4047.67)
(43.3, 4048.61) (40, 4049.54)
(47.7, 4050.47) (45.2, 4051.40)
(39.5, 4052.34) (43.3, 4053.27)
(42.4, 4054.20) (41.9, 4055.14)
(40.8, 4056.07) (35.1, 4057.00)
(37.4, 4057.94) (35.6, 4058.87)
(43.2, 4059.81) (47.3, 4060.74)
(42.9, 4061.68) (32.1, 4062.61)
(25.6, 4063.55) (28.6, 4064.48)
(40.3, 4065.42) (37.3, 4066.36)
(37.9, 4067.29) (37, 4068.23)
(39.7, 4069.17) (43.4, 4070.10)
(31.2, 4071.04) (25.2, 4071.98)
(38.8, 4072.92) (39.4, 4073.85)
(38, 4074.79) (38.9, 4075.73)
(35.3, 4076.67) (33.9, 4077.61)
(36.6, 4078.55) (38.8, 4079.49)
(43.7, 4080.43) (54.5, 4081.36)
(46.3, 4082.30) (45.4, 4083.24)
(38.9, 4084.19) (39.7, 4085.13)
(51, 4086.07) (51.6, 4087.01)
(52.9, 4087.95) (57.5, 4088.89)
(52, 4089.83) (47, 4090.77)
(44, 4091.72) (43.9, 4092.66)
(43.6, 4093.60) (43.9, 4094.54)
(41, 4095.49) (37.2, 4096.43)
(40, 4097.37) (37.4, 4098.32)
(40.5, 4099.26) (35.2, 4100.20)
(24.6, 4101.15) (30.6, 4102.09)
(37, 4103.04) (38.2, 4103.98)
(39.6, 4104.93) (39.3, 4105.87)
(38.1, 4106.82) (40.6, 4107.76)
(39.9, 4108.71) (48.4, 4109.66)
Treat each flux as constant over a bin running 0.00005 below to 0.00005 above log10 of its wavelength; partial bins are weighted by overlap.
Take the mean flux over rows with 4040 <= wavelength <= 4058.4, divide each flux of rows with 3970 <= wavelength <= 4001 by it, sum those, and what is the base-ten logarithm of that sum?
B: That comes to 1.5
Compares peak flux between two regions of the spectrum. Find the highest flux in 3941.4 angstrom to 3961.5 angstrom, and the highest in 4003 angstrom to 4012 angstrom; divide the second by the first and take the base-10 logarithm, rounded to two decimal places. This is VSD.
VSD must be 0.07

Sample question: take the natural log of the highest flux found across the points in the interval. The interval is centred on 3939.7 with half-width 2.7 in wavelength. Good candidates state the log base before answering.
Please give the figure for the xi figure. 3.1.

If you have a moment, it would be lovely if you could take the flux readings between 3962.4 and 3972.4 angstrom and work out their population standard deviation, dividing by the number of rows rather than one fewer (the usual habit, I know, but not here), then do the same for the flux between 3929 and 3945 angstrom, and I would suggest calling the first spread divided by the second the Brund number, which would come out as 0.91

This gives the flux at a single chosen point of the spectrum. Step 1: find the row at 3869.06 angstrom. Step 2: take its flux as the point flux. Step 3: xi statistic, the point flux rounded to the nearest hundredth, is 34.50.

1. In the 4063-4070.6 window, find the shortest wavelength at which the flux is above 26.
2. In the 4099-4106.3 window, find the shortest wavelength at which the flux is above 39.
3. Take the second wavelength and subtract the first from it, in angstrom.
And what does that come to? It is 34.8 angstrom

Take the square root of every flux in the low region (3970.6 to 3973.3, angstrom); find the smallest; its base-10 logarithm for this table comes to 0.57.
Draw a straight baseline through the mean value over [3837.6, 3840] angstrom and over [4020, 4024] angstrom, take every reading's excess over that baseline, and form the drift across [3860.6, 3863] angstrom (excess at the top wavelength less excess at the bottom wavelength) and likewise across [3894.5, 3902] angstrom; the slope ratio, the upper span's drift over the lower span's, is 1.5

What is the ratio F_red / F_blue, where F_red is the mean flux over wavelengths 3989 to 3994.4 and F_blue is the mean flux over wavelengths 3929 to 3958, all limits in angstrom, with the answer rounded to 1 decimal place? 2.0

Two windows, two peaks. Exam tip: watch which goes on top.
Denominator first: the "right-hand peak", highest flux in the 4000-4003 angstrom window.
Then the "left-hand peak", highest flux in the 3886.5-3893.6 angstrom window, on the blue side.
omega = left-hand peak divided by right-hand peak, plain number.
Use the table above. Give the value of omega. 0.90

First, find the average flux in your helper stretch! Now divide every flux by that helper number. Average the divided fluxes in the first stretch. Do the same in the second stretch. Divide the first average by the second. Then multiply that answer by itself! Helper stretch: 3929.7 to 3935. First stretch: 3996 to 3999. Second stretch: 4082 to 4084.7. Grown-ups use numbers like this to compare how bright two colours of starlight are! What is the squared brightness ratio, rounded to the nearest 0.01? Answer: 0.70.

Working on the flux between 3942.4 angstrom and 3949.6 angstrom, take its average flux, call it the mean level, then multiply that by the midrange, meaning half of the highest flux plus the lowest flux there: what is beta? 556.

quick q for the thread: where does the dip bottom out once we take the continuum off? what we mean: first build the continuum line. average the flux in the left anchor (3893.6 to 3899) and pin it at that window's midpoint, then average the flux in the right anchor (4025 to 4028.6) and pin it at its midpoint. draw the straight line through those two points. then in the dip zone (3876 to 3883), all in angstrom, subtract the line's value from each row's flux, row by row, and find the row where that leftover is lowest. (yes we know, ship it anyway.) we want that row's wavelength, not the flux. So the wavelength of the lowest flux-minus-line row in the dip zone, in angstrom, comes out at 3877.98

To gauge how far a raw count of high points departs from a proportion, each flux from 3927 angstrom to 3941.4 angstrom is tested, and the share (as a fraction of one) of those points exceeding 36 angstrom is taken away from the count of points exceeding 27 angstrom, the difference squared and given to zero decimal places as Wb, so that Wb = 0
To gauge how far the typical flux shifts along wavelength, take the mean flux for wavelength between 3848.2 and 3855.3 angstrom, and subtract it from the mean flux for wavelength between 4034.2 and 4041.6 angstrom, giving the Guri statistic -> 12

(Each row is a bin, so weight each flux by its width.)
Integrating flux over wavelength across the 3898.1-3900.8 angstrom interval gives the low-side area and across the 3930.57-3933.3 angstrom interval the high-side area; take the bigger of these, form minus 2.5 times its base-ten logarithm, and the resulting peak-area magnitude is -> -4.83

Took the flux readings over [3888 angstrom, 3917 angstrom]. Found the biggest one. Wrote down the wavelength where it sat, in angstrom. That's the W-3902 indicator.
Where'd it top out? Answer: 3892.29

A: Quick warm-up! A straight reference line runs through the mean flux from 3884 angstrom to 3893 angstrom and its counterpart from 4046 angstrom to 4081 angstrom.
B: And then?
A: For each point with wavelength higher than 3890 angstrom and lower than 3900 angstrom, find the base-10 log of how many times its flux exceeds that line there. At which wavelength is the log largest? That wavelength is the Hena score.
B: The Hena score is 3892.29 angstrom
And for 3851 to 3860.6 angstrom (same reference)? 3853.06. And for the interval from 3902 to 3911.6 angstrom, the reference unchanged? 3907.56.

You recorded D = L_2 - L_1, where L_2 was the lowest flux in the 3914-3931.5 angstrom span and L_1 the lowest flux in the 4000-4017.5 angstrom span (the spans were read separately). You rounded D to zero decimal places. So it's -17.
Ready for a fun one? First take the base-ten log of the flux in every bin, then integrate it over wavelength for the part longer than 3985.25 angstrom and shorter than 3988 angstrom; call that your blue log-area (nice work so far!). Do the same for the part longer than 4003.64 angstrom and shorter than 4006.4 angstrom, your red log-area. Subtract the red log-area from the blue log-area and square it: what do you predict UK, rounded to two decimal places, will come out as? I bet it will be 0.06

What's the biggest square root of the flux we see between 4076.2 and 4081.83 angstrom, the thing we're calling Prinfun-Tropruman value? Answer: 7.4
